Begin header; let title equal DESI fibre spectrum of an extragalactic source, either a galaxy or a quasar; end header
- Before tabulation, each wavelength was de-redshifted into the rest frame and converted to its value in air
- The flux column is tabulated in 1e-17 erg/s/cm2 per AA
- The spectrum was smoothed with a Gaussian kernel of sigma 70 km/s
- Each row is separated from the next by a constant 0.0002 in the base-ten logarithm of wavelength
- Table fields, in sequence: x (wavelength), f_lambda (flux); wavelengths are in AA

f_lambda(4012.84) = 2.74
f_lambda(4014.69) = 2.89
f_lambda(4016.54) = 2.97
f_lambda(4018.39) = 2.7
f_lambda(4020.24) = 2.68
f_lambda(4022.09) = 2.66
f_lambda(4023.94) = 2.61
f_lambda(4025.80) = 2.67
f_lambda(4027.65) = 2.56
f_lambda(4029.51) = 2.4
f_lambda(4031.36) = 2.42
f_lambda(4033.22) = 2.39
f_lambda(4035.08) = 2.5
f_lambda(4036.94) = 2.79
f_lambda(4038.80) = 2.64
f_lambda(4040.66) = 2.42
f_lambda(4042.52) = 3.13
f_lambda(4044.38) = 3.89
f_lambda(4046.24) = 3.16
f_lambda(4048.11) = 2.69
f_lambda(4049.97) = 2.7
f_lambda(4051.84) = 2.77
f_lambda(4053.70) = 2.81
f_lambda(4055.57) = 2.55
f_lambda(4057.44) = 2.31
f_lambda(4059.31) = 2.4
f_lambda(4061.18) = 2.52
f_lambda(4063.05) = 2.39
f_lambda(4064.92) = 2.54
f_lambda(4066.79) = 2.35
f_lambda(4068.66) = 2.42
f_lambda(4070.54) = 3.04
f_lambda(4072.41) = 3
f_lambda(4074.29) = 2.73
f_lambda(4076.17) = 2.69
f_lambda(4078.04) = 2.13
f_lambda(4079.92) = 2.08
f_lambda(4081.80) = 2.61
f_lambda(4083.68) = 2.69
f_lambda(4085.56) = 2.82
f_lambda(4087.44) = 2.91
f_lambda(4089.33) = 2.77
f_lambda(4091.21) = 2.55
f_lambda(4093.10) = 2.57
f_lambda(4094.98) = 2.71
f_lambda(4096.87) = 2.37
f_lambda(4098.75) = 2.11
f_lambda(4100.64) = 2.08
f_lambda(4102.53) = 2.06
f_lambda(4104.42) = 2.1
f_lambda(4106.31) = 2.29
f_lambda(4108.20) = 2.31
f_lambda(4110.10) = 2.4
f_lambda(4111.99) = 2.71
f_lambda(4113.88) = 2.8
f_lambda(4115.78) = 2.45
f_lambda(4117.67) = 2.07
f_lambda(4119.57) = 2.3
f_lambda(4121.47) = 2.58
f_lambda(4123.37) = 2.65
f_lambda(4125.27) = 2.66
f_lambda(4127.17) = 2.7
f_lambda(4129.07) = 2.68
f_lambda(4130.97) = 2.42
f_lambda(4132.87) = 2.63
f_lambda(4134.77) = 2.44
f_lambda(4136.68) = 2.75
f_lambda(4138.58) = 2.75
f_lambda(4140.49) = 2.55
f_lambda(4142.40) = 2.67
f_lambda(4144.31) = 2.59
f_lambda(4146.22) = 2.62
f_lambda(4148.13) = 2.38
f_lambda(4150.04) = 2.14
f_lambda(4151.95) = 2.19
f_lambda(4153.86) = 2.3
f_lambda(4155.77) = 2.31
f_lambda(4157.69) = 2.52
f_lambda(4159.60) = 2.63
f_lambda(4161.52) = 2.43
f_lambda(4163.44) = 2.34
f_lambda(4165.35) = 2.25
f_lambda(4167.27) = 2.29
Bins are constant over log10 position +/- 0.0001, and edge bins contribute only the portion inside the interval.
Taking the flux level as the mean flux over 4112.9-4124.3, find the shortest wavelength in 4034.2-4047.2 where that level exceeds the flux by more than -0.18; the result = 4035.08 AA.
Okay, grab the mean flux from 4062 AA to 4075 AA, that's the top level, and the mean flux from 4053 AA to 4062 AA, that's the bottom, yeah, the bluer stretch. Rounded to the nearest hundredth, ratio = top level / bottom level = 1.05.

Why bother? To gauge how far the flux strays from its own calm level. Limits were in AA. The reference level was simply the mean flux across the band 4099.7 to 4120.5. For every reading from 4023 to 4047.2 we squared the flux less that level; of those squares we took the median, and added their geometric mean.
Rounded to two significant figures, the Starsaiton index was 0.15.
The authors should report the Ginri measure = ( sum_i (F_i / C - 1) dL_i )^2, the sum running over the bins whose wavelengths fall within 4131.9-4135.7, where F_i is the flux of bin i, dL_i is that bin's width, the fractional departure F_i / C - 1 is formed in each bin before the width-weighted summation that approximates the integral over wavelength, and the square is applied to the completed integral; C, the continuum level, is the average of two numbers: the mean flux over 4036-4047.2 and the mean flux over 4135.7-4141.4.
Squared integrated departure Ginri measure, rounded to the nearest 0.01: 0.17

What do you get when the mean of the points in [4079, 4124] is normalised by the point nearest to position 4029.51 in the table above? 1.02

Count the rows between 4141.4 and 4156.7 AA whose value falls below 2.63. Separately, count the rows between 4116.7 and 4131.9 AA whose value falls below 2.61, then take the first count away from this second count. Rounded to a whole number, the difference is -3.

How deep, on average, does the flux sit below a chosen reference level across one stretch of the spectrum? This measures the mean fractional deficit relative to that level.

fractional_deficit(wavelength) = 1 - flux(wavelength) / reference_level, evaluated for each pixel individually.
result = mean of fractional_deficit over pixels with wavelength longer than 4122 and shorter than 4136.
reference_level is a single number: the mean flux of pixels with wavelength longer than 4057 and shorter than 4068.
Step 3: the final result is -0.07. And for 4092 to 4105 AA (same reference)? 0.05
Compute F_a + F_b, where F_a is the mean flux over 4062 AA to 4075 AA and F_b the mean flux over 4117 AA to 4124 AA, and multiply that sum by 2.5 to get 12.6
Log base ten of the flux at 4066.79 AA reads 0.37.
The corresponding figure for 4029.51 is 0.38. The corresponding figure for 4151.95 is 0.34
